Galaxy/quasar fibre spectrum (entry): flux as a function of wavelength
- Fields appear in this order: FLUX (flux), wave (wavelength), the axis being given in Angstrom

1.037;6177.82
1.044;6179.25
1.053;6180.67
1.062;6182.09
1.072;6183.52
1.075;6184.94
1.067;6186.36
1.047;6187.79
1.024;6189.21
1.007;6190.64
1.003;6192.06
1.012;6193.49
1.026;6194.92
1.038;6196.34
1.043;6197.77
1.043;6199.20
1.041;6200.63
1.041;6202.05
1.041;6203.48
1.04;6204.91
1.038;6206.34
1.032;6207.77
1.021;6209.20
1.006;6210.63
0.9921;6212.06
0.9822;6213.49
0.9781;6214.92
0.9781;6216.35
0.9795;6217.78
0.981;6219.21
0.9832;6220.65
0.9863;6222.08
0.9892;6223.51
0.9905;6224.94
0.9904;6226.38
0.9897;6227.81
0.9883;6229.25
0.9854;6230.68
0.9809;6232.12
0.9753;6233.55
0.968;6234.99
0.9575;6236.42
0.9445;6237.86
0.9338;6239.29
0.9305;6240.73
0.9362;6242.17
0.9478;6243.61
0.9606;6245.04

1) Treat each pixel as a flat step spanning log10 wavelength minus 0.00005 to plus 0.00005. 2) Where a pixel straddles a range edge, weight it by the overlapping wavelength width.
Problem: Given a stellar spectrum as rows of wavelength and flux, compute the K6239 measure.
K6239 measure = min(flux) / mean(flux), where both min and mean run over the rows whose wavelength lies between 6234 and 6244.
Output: 0.984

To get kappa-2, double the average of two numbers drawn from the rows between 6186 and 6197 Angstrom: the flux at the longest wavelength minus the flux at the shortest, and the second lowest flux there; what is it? 0.98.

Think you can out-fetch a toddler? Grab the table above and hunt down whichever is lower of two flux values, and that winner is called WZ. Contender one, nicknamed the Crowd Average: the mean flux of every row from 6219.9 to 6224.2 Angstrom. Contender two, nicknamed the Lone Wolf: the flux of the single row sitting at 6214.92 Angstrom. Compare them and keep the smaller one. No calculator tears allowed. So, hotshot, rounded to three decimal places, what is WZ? 0.978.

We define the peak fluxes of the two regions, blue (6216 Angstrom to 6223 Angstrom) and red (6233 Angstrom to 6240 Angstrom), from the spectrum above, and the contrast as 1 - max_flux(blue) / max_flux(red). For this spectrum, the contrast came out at -0.011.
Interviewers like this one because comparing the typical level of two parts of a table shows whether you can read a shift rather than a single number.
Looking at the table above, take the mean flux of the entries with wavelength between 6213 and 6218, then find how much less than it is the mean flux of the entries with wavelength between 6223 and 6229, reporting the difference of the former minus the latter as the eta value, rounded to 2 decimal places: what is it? -0.01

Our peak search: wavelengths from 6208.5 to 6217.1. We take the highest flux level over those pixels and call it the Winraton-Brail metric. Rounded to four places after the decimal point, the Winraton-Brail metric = 1.0210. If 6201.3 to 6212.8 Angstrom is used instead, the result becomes 1.0410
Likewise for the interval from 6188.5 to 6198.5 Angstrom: 1.0430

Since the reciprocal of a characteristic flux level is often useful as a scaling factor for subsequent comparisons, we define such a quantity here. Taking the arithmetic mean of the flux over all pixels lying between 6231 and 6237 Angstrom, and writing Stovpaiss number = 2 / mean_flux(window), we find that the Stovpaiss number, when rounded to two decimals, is 2.06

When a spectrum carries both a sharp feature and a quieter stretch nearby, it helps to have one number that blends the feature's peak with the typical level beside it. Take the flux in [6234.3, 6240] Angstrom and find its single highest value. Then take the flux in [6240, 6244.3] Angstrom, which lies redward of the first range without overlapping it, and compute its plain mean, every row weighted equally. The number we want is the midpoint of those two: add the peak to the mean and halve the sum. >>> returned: 0.95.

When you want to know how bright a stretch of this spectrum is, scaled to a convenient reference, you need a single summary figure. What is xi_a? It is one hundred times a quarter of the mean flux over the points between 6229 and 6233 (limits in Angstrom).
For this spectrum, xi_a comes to 24.6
